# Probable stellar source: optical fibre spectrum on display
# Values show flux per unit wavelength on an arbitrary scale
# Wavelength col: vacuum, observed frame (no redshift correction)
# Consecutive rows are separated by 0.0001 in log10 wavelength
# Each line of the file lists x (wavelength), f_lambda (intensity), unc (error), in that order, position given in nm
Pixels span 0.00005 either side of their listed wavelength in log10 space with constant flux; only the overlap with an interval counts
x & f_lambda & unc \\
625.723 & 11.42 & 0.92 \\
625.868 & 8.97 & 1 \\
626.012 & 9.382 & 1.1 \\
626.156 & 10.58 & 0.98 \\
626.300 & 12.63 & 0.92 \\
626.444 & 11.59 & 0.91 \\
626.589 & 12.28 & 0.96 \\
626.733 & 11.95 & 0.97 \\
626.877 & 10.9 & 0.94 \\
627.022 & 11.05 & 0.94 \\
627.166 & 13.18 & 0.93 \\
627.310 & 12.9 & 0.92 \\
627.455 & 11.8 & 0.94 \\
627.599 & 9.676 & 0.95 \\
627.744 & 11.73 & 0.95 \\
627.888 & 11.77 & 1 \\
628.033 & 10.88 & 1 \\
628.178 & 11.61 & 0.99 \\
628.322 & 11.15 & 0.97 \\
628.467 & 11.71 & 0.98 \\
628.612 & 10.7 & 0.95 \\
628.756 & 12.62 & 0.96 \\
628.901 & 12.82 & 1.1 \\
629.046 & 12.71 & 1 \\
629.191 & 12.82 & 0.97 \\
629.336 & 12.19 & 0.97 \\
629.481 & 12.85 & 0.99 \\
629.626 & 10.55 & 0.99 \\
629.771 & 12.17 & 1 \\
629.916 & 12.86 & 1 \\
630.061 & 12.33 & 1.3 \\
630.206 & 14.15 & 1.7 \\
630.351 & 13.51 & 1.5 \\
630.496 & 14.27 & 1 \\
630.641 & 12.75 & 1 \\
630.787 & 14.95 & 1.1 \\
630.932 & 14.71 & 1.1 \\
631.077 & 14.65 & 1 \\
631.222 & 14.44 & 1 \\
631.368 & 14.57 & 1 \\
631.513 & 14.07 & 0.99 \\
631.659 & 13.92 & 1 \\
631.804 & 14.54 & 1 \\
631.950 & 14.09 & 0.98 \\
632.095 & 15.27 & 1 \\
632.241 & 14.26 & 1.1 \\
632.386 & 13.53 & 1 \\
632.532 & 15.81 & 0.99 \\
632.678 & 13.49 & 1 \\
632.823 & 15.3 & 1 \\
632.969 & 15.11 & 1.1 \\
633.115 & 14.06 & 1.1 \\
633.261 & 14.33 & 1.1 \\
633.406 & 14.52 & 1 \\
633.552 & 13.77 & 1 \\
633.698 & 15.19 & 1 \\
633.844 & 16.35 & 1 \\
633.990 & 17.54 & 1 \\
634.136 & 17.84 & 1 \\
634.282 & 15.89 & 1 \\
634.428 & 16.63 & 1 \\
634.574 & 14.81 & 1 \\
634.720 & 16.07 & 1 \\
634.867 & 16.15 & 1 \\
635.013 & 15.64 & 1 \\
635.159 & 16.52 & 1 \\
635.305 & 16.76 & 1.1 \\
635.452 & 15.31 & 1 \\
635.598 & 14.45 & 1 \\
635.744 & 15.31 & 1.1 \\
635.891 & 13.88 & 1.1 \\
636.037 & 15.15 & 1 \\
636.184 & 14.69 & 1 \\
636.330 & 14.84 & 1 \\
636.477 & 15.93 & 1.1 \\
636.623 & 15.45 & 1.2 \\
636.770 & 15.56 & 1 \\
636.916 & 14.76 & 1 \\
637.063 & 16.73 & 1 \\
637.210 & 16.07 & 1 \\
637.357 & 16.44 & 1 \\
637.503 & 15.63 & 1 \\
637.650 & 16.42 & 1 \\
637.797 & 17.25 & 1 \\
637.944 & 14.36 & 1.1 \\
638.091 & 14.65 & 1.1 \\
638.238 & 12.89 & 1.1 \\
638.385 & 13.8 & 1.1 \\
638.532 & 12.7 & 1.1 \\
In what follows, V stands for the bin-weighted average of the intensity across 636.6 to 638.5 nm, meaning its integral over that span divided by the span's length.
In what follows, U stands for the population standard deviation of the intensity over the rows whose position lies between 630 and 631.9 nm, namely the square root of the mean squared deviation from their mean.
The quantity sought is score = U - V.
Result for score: -14.6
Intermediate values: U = 0.748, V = 15.3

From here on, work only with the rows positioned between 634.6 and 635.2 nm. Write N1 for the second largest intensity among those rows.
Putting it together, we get 16.15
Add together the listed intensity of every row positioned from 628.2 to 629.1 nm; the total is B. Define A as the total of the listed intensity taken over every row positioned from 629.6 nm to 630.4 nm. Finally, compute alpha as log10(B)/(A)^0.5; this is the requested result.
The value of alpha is 0.2135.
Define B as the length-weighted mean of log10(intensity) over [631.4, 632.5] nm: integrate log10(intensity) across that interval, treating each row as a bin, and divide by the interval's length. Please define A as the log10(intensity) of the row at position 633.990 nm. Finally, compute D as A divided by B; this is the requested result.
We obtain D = 1.08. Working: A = 1.24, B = 1.16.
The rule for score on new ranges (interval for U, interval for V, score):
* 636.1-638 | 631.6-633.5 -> -13.6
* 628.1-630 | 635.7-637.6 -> -14.6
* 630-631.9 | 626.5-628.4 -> -10.9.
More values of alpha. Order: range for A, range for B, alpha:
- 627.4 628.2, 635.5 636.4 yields 0.2369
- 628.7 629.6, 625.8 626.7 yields 0.2083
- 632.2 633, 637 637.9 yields 0.2131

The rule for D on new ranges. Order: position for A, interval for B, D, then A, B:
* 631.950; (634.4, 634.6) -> 0.96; 1.15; 1.20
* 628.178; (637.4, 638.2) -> 0.89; 1.06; 1.19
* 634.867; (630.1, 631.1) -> 1.05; 1.21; 1.15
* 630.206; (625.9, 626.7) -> 1.10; 1.15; 1.05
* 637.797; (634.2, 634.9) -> 1.03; 1.24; 1.20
